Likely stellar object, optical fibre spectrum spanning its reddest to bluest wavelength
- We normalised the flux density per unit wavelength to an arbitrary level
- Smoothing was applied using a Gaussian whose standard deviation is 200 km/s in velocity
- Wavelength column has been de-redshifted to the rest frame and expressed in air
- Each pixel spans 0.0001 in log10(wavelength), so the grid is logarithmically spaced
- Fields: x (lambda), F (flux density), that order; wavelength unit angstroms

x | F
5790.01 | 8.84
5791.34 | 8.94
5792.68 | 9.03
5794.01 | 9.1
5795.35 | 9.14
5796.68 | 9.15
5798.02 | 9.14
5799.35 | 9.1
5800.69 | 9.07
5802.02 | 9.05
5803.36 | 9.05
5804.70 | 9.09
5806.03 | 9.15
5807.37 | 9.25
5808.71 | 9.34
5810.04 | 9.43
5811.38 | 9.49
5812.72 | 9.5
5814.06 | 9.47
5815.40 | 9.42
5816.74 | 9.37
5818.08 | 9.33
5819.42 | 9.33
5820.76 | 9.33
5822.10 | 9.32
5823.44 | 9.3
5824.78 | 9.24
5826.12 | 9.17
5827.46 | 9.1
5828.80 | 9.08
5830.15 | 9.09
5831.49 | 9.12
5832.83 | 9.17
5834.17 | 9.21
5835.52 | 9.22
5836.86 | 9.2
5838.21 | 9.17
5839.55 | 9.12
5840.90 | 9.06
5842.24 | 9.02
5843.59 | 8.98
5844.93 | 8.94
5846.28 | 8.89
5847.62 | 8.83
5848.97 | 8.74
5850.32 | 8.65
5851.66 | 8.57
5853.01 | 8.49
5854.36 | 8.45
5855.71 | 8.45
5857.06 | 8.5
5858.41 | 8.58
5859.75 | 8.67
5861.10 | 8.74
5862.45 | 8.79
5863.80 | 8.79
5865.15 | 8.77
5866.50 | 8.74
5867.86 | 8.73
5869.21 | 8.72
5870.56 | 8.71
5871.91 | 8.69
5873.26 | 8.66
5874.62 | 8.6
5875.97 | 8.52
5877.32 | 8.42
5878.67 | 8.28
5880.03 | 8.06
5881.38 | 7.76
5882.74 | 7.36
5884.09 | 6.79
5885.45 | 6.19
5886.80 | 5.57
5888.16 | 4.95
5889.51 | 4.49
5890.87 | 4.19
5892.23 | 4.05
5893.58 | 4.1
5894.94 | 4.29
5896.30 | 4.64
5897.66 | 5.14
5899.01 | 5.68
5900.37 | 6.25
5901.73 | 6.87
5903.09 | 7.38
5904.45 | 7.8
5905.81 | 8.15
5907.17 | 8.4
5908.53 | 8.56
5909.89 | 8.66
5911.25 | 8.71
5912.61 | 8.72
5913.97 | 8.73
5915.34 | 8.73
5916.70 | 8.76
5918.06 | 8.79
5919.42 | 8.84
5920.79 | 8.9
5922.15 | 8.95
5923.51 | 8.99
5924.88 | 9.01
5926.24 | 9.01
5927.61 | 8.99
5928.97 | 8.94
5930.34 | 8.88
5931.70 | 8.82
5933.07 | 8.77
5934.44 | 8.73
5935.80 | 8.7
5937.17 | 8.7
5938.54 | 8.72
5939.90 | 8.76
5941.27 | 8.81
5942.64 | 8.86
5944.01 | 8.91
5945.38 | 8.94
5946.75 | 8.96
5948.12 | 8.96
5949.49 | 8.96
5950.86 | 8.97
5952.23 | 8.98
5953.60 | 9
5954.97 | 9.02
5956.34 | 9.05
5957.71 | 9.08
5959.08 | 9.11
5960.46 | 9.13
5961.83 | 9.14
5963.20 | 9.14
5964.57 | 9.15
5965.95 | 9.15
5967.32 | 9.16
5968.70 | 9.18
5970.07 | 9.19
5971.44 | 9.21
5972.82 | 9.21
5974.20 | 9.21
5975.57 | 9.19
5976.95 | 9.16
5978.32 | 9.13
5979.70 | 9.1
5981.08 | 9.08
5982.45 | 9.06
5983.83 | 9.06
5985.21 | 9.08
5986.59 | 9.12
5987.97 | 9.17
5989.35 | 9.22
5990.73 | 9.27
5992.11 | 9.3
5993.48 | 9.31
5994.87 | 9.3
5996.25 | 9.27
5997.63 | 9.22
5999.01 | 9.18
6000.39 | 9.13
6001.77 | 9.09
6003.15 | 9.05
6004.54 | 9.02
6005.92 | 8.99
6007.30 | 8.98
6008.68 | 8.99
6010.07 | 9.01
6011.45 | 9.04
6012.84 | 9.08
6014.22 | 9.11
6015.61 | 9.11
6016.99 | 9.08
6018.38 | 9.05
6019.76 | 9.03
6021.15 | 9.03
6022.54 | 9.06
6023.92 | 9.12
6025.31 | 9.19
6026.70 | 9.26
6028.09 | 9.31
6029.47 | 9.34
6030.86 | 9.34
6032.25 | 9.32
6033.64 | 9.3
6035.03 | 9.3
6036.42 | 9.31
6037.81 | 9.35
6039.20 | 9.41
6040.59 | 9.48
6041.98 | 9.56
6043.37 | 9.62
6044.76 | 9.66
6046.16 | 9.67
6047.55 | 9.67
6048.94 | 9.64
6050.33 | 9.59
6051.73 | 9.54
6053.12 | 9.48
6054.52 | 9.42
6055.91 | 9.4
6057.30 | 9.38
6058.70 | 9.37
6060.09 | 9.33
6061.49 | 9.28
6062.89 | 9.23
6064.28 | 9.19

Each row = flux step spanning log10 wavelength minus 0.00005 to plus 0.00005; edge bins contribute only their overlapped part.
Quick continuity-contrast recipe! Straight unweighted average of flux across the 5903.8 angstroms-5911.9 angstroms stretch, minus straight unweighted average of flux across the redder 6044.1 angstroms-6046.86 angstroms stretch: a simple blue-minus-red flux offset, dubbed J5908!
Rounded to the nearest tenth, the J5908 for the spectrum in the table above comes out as -1.3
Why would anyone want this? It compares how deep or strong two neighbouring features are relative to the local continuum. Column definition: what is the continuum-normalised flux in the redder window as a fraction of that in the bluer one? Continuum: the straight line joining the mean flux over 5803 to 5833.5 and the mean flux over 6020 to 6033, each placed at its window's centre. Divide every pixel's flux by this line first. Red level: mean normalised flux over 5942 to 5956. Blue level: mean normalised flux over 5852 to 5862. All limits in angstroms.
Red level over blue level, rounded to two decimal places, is 1.05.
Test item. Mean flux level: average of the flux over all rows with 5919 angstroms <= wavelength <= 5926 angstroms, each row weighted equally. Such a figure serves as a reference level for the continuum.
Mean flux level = 8.94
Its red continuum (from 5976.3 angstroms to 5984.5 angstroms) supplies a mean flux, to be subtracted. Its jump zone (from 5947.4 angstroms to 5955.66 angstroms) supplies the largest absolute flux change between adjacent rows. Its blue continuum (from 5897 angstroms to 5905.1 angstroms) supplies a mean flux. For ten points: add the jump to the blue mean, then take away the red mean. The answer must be -2.6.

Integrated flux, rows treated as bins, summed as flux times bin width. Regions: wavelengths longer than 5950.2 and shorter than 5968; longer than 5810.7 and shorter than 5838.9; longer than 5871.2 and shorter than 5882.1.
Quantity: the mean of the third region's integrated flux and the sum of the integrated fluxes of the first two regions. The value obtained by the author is 257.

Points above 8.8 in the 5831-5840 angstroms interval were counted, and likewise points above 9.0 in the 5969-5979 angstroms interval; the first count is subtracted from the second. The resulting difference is 0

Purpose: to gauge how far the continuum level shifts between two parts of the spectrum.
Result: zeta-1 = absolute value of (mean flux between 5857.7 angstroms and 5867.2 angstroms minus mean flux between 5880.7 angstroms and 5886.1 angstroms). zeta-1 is 1.7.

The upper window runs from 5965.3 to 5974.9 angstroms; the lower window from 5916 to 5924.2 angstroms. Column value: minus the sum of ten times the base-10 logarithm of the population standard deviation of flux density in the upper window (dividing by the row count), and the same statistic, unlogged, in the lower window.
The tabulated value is 16.3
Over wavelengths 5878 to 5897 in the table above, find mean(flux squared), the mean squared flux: 36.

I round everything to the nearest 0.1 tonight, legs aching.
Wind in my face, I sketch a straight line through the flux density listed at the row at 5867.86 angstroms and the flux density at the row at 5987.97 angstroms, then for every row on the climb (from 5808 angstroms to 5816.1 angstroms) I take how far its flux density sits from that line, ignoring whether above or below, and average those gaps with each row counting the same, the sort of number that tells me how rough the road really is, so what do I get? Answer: 0.9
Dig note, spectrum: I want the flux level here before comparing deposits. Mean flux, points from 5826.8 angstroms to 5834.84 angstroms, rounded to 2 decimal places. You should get 9.13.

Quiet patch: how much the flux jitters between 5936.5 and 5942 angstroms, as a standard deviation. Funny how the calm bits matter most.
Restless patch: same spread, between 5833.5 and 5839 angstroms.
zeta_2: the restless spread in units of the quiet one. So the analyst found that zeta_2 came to 0.44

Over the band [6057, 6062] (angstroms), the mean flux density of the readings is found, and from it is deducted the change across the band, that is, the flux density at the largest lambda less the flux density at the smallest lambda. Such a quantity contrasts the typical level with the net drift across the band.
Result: 9.4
